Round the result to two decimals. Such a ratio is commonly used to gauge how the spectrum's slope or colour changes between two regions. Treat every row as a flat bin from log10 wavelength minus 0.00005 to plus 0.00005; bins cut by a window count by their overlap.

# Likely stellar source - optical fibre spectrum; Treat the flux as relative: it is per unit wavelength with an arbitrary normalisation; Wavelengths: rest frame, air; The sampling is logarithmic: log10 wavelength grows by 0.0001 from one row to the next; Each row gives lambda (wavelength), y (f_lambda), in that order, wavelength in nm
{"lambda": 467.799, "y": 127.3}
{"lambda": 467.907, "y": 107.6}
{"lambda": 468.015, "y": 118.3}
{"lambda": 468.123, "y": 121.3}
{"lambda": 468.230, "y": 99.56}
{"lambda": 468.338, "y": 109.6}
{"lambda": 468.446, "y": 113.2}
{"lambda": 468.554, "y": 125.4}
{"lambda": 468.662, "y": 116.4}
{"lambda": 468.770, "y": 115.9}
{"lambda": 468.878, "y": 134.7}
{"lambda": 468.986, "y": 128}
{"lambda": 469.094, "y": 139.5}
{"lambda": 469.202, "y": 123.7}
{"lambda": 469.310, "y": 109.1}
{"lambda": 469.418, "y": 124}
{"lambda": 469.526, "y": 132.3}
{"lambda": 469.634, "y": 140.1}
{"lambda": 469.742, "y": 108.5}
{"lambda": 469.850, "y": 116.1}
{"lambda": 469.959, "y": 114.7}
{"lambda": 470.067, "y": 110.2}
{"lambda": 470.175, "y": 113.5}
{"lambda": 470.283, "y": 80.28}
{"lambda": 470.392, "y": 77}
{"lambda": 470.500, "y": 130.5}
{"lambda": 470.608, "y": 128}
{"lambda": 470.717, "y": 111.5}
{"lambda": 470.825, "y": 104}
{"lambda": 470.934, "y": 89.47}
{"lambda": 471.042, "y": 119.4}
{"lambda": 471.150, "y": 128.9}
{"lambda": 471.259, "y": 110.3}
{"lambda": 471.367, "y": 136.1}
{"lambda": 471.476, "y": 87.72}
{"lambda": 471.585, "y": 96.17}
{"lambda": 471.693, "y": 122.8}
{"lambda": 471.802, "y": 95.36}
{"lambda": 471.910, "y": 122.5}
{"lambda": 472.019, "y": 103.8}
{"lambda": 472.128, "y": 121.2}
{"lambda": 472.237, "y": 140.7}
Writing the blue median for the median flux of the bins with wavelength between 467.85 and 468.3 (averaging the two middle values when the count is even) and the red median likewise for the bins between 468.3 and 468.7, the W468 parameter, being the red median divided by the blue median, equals 1.02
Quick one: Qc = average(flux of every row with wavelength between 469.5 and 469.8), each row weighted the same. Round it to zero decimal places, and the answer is 127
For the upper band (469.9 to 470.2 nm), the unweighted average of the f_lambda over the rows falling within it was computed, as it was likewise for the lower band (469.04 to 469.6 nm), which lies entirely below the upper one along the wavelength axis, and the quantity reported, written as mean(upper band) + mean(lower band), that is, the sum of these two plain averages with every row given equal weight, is 239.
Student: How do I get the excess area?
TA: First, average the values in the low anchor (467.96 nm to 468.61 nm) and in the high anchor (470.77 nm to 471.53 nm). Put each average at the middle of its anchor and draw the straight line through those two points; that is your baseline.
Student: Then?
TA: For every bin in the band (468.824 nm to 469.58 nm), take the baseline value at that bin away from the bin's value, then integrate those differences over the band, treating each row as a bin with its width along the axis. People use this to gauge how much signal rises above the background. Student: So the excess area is 10.6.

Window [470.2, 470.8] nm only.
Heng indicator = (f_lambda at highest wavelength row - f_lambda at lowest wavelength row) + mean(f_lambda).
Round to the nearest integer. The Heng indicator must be 137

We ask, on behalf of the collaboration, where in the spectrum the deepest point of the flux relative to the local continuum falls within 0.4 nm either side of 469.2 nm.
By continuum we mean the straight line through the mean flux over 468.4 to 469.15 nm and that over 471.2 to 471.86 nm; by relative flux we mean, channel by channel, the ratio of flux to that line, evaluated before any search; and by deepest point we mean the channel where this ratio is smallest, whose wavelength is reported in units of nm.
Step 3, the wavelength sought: 469.310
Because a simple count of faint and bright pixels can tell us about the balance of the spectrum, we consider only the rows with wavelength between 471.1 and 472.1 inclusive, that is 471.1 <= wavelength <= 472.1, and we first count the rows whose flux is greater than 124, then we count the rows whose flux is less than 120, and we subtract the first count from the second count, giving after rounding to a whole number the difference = 3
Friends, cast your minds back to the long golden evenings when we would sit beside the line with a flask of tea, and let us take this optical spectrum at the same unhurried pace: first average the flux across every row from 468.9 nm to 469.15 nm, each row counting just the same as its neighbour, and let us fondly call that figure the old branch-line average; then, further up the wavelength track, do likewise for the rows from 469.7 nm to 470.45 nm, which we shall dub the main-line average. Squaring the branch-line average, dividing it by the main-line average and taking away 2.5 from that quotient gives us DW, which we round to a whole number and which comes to 171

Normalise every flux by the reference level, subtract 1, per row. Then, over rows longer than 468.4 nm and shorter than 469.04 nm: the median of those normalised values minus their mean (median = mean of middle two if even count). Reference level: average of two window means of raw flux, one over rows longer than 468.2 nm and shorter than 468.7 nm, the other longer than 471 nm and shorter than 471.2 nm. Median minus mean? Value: -0.012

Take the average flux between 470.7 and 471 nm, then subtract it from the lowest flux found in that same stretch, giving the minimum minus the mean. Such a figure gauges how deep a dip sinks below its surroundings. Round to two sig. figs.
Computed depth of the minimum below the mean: -12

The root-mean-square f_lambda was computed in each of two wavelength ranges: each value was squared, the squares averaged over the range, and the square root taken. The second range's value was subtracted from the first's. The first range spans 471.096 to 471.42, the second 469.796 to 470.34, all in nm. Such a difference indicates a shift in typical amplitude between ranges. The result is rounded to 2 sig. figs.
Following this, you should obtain 18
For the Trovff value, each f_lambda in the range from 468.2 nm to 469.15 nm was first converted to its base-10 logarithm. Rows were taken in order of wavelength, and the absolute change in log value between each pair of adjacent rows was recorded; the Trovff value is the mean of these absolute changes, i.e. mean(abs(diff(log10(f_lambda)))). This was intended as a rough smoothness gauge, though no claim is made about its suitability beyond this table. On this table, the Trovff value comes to 0.032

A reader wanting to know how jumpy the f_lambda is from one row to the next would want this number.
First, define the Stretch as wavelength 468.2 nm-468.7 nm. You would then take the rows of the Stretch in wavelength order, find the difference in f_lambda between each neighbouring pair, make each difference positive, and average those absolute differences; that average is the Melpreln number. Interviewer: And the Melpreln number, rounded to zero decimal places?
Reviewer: 9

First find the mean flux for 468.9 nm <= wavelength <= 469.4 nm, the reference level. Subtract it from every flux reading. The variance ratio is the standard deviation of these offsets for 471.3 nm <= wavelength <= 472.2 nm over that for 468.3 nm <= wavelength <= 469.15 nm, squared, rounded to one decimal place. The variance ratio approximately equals 2.5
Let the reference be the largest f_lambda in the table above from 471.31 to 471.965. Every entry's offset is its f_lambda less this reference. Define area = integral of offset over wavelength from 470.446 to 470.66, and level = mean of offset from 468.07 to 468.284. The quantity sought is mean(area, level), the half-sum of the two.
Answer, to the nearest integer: -14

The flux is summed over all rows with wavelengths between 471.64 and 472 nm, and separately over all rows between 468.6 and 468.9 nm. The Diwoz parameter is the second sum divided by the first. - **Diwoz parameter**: 1.1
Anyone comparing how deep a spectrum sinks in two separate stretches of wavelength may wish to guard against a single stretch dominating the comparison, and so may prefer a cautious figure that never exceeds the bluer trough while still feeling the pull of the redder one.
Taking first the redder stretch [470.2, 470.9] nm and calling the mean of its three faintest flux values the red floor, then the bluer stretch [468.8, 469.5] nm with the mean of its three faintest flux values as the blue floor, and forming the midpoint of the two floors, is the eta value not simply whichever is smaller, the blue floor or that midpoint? 103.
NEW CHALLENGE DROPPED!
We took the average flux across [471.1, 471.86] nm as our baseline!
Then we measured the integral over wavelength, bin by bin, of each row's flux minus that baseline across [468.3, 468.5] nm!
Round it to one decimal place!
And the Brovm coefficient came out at 0.1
